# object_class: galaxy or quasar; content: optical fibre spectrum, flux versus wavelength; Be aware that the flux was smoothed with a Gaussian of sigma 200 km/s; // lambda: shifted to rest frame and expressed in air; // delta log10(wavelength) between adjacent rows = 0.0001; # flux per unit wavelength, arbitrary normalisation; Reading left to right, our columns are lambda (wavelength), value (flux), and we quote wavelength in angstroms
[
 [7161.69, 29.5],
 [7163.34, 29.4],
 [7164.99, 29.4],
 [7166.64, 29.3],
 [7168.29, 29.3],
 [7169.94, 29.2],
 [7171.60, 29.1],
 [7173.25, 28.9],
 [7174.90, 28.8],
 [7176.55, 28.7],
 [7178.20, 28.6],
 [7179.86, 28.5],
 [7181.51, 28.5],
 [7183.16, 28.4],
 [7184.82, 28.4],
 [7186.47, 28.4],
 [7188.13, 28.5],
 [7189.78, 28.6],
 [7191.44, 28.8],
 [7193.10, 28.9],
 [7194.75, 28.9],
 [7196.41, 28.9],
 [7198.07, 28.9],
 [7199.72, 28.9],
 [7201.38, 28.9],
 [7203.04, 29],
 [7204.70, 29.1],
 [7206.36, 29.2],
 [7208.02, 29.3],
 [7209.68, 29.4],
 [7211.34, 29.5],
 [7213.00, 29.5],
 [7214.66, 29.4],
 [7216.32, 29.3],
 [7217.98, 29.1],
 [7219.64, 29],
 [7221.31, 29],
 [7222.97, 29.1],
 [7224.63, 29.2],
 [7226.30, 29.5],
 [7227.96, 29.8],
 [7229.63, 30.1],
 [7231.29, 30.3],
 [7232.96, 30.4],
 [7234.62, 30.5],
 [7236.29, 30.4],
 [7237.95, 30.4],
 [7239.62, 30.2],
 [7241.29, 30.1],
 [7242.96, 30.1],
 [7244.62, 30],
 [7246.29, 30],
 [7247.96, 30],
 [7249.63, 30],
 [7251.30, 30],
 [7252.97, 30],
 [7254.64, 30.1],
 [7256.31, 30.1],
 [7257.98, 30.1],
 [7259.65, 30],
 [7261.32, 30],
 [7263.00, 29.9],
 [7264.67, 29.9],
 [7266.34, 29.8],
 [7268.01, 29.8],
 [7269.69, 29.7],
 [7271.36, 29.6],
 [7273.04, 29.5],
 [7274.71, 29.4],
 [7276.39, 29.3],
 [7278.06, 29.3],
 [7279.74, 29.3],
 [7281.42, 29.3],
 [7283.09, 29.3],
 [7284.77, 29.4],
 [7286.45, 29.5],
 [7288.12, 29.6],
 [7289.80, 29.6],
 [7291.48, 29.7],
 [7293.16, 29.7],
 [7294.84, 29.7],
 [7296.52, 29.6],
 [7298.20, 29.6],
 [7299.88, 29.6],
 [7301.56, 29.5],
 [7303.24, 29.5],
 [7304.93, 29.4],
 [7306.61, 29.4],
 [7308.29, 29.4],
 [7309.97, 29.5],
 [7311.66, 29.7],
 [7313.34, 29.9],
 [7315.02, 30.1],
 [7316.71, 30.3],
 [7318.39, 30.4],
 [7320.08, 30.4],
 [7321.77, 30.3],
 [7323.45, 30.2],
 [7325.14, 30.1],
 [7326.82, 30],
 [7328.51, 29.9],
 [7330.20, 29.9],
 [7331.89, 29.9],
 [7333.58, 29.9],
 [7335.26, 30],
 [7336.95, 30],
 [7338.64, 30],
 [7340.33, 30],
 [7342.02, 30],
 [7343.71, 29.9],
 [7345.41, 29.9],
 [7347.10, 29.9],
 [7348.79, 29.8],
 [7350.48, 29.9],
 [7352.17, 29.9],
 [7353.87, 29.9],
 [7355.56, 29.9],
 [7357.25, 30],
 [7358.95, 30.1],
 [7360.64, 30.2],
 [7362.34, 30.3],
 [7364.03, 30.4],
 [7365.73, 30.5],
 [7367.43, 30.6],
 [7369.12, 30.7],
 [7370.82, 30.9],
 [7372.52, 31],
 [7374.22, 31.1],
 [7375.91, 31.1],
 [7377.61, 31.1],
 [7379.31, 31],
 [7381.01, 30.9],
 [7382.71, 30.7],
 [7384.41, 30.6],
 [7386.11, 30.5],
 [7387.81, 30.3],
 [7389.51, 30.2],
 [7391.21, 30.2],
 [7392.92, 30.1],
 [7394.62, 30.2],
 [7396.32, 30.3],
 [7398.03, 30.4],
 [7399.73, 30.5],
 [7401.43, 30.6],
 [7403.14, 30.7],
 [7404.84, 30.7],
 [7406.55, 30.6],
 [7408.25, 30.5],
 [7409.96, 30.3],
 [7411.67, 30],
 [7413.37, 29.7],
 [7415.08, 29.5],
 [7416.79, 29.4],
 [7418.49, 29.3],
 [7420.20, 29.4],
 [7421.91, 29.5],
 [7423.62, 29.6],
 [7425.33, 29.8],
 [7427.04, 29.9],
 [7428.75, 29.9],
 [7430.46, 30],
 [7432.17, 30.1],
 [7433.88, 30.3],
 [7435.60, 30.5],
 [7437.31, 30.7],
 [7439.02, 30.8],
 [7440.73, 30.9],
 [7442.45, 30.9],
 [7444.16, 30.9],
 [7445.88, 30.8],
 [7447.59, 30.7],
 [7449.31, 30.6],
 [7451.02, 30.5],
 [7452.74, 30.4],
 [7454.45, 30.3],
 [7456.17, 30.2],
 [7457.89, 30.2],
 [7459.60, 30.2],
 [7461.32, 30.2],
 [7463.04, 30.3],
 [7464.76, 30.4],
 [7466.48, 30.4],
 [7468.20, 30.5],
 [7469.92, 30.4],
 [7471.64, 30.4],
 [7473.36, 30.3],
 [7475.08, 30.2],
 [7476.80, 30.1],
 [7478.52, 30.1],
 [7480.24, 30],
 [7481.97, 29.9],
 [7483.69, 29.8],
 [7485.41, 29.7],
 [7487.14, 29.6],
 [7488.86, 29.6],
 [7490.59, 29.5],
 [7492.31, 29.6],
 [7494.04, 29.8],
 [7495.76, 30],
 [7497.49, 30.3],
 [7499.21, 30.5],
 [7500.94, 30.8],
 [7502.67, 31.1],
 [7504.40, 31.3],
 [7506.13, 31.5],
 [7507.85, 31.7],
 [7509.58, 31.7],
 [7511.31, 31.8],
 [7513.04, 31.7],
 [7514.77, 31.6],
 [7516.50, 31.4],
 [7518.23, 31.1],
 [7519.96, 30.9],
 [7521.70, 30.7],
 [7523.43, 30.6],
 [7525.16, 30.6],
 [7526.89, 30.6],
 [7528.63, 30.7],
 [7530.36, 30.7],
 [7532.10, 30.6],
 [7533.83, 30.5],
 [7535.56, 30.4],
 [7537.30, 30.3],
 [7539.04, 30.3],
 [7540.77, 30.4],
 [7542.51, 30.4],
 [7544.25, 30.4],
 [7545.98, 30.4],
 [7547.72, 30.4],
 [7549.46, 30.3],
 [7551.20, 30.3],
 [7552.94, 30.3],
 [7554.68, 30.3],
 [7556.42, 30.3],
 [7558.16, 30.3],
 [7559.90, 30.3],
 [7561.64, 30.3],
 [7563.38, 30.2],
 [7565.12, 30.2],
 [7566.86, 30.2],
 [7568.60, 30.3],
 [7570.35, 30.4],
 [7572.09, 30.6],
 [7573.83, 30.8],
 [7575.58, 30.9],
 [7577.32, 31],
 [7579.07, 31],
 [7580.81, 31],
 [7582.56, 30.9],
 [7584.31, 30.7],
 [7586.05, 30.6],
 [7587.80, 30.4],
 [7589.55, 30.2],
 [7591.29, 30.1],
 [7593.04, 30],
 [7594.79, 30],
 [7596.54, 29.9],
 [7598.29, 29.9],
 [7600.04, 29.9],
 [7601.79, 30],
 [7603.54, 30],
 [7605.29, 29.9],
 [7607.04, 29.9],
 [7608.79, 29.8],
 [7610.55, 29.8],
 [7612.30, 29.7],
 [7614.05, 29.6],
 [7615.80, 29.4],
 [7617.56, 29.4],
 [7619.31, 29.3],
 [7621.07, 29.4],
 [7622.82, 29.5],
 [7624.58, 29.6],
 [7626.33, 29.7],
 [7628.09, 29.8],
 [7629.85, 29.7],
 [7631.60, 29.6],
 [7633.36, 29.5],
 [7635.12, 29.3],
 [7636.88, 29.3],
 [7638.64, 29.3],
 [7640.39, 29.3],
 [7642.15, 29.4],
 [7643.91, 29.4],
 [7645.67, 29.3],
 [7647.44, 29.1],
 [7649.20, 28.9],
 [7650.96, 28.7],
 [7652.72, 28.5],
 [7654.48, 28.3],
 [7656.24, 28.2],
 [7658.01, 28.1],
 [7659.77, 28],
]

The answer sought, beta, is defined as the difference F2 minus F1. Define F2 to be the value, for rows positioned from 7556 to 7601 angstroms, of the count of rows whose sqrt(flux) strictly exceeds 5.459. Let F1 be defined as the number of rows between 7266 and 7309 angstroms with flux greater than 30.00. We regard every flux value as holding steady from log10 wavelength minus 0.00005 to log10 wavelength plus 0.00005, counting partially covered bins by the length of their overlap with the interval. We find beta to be 26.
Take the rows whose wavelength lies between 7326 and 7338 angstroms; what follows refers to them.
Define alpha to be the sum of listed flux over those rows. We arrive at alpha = 210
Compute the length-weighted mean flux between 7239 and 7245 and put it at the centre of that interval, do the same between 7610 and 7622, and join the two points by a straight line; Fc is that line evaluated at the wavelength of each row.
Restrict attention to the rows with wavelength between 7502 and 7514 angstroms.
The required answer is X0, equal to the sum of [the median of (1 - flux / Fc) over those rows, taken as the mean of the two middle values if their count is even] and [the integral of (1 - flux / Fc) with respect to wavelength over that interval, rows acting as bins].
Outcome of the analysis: -0.82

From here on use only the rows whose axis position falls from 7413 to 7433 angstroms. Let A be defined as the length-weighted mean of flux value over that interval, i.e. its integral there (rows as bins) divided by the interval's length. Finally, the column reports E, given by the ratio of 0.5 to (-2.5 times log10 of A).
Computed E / -0.136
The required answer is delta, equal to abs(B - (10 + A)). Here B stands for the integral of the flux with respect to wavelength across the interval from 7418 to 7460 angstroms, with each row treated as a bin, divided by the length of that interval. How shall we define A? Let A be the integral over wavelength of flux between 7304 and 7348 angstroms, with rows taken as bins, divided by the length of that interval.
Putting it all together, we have 9.7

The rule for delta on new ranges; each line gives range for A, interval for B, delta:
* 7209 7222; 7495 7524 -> 8.2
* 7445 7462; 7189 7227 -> 11.3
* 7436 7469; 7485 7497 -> 10.8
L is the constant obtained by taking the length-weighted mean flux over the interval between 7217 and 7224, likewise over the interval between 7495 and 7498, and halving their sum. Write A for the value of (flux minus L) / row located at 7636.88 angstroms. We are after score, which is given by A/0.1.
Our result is -3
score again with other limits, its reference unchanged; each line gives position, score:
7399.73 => 9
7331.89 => 3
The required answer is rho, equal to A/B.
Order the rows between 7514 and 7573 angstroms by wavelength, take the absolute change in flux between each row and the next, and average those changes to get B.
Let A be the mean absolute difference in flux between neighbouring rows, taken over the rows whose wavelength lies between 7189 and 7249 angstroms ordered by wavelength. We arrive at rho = 1.5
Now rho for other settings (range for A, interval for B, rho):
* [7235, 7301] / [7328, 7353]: 1.7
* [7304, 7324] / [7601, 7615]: 1.9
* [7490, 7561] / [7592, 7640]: 1.4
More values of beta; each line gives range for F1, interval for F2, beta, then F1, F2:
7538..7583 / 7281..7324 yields -19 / 26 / 7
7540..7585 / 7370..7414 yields -1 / 26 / 25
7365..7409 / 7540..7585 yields 0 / 26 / 26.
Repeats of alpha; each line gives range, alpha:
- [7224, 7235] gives 210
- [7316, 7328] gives 212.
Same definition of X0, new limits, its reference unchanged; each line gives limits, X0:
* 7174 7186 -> 0.72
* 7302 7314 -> 0.21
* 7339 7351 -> 0.02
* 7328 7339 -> 0.01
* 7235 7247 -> -0.03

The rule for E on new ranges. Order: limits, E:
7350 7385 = -0.135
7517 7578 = -0.135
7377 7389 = -0.134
